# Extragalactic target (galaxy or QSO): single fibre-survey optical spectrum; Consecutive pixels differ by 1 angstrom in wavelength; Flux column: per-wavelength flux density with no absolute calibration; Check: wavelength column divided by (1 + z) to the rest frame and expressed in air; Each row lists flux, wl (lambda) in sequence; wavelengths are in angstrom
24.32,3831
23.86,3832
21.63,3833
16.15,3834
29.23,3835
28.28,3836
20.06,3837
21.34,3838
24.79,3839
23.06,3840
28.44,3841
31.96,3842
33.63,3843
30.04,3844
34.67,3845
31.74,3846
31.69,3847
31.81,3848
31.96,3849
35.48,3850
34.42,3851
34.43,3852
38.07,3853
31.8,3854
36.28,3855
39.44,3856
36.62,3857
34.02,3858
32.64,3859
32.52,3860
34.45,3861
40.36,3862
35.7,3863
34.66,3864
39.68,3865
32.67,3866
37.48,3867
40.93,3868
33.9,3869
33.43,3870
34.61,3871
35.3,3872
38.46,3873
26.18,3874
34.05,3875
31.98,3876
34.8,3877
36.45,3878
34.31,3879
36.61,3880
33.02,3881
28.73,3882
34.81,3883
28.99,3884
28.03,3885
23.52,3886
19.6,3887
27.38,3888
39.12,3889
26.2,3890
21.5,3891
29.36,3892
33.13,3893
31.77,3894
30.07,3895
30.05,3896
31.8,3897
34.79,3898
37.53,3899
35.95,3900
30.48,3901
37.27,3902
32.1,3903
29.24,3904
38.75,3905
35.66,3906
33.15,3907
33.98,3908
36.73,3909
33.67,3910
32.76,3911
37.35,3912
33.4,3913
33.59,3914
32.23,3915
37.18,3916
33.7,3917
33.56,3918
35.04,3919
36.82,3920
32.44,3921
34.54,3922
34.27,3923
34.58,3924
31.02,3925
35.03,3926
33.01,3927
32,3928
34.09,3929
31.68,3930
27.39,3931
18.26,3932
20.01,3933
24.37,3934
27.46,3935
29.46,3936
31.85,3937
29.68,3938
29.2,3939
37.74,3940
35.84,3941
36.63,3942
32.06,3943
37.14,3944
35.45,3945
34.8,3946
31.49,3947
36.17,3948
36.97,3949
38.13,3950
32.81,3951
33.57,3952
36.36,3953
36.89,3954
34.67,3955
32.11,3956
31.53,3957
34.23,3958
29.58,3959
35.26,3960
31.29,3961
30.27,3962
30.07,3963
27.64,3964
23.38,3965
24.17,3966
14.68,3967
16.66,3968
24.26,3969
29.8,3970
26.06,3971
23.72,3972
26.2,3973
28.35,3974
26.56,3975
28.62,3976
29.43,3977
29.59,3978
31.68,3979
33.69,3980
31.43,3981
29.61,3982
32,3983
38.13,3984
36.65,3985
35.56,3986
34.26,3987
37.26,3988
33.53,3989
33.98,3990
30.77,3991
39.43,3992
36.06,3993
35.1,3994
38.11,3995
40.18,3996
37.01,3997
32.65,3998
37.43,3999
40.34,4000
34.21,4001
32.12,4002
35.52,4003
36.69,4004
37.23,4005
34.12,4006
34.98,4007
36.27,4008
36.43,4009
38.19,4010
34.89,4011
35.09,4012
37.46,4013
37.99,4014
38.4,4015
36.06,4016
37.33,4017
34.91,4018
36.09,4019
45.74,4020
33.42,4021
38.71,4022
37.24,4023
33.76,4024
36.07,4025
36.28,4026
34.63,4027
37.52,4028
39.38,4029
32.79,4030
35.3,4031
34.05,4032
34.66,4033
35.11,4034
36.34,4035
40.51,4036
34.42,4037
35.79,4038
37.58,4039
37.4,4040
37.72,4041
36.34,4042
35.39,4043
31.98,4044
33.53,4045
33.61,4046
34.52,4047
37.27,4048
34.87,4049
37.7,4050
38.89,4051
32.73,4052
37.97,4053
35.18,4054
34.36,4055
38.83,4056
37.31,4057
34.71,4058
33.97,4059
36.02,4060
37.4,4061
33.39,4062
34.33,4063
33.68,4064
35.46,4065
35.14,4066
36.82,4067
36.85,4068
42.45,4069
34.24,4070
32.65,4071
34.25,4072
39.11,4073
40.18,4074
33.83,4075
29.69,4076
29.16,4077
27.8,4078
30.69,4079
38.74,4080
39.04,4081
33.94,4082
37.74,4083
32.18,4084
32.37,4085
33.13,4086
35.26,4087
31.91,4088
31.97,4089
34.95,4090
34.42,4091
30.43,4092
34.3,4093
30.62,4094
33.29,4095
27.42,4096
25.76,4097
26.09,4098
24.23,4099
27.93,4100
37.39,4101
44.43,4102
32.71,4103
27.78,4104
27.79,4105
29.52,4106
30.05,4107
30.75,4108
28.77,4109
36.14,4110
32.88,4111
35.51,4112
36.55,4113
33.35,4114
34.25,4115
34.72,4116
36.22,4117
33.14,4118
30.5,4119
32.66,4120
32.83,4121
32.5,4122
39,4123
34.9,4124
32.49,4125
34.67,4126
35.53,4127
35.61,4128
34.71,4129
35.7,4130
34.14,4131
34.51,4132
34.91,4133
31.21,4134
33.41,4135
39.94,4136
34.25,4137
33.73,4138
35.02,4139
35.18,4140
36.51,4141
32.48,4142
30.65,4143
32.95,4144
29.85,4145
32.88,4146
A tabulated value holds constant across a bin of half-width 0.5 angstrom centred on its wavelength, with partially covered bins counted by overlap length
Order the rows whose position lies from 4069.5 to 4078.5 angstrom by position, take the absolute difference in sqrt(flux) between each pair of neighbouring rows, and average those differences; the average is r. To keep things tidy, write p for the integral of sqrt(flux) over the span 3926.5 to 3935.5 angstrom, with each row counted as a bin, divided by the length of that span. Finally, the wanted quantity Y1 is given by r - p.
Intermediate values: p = 5.2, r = 0.23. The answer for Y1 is -5.0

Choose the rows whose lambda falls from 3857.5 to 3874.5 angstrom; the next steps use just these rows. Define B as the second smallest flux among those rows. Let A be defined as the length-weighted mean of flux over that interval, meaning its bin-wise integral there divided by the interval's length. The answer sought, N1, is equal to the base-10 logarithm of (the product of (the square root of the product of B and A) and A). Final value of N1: 3.07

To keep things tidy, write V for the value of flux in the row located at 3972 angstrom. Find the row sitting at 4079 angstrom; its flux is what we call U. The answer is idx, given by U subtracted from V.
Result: -7.0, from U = 30.69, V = 23.72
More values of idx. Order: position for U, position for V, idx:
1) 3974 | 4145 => 1.5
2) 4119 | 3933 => -10.5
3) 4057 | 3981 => -5.9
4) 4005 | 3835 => -8.0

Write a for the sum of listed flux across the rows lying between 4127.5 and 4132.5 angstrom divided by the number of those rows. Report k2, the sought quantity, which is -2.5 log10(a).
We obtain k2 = -3.86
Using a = 34.9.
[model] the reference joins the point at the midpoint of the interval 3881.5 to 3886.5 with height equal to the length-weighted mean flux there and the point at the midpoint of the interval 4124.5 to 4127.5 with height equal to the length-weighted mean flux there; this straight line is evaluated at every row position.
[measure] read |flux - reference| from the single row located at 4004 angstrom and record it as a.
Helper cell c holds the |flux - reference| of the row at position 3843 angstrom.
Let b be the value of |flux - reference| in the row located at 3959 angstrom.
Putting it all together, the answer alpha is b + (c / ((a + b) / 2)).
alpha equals 3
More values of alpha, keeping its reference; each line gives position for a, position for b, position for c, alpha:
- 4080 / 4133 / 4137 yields 1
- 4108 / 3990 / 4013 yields 5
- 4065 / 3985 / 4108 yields 6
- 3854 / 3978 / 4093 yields 2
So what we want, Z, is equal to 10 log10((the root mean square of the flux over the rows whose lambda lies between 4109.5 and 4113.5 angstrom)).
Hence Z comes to 15.48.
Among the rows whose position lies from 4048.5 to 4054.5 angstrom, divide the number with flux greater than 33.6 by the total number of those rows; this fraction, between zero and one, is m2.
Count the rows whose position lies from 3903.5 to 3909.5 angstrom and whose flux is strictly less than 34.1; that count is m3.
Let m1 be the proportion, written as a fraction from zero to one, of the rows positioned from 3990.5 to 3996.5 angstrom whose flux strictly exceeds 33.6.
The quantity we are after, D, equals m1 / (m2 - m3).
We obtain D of -0.38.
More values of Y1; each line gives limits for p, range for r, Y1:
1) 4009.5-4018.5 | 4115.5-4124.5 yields -5.8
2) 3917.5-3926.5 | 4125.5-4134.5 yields -5.7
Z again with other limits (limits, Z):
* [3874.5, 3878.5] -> 15.36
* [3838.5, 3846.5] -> 14.78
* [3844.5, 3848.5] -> 15.12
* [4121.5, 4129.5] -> 15.44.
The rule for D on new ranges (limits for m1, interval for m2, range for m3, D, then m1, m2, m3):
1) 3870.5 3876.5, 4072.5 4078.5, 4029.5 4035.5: -0.44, 0.7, 0.50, 2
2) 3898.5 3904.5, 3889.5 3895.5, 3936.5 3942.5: -0.17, 0.5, 0.00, 3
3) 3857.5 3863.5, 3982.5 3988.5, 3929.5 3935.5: -0.13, 0.7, 0.83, 6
